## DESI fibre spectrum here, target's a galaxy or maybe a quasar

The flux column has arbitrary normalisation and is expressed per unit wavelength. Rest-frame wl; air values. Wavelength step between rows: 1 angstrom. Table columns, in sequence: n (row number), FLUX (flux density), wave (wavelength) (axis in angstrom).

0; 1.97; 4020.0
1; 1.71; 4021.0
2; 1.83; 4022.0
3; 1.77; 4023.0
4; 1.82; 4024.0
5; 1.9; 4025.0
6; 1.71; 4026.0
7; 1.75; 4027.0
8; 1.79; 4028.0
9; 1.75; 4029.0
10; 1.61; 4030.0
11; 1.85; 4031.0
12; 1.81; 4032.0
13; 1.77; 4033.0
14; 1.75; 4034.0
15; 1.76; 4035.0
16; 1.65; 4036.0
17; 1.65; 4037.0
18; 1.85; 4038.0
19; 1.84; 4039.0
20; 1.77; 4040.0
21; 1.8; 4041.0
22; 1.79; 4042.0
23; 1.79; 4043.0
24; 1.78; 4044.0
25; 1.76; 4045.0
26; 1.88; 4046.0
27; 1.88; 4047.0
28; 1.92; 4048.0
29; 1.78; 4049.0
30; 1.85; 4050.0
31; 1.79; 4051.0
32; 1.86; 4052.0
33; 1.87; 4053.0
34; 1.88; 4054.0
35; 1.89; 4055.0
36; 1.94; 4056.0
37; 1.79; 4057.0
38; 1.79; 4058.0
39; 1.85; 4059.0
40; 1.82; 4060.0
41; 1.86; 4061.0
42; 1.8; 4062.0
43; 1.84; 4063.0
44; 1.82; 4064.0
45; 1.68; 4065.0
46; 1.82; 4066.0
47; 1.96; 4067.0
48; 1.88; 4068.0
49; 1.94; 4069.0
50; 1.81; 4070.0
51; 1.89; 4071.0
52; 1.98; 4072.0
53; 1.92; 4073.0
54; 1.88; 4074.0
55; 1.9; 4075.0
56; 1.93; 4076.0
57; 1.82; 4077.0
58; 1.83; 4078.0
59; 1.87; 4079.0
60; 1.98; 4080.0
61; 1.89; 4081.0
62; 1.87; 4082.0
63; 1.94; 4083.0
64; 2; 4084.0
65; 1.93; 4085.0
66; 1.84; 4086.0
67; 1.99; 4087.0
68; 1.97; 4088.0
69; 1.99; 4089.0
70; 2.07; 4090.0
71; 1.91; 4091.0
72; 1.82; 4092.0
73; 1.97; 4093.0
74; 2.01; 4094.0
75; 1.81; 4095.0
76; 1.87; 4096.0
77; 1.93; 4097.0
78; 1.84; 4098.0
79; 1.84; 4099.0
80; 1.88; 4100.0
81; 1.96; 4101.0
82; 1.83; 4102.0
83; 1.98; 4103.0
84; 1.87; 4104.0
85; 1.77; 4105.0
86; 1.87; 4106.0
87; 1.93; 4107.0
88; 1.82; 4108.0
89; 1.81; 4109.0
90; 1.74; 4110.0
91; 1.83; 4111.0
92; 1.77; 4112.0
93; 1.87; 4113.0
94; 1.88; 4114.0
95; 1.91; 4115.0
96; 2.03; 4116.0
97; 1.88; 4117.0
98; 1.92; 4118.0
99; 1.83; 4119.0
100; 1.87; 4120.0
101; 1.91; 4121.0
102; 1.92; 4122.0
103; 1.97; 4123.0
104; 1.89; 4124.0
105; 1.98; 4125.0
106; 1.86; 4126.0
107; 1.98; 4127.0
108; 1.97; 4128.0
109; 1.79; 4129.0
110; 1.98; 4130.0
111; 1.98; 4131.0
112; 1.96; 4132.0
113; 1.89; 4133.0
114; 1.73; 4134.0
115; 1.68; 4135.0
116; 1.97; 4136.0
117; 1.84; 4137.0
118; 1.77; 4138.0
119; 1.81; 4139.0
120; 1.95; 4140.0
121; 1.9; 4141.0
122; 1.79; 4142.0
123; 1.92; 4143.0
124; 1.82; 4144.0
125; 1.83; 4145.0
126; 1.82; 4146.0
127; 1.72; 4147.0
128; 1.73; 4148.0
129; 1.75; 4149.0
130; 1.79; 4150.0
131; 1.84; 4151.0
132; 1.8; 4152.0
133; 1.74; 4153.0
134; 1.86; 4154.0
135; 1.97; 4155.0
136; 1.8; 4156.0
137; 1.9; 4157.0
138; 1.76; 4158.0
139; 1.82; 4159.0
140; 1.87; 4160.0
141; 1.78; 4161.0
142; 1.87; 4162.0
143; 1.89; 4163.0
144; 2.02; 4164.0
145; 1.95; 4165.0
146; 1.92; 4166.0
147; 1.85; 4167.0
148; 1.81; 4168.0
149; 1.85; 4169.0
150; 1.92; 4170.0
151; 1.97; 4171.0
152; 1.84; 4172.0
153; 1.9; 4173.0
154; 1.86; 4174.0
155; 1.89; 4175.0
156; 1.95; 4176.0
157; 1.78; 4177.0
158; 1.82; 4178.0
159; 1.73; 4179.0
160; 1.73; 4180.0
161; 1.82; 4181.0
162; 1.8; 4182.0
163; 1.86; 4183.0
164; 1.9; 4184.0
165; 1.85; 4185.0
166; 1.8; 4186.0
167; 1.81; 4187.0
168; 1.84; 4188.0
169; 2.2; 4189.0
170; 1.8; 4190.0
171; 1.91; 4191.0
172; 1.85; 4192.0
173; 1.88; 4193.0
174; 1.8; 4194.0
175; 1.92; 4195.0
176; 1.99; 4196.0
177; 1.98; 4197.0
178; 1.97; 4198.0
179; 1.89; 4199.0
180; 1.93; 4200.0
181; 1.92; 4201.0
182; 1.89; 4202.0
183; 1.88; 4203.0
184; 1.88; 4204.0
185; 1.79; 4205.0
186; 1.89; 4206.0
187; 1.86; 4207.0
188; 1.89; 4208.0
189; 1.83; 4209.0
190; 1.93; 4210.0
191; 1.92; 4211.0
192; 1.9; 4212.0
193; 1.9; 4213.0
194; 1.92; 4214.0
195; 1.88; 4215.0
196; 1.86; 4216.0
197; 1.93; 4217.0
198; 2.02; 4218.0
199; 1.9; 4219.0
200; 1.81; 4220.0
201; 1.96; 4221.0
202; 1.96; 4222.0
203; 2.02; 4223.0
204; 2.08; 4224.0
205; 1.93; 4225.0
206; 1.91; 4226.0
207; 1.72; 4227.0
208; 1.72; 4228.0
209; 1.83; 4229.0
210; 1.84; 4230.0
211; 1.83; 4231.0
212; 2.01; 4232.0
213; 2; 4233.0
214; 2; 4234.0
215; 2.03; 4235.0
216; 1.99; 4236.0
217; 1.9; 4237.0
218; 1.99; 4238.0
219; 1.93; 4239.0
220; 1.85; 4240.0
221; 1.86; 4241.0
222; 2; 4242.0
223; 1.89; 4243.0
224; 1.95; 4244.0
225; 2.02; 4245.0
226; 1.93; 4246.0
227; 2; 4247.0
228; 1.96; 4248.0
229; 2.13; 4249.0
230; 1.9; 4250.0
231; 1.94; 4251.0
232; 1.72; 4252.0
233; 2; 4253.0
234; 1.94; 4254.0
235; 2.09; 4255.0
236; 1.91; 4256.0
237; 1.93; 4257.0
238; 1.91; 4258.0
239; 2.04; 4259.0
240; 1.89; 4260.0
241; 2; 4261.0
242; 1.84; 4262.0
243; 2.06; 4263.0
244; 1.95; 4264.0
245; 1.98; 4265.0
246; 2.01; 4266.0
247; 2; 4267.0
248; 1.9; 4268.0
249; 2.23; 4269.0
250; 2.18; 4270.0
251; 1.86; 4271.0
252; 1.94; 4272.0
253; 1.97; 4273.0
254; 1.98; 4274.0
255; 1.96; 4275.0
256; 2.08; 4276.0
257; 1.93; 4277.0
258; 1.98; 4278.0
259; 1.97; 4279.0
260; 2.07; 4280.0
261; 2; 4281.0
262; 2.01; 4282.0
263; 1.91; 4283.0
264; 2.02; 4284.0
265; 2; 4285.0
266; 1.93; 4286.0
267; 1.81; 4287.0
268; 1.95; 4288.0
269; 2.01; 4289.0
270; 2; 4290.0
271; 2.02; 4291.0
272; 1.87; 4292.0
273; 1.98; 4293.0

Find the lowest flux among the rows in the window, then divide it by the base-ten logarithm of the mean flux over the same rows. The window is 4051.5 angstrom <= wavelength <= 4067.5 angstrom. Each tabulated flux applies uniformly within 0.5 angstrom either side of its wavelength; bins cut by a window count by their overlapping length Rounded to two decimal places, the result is 6.33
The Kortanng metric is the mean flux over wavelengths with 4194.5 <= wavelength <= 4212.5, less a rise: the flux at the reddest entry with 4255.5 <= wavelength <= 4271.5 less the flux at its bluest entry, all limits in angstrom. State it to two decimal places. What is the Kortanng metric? 1.95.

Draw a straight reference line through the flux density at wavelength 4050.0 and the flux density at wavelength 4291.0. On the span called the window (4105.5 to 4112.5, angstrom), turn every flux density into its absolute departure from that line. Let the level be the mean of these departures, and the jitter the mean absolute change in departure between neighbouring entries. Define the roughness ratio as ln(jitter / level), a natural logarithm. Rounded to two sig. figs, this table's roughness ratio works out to -0.51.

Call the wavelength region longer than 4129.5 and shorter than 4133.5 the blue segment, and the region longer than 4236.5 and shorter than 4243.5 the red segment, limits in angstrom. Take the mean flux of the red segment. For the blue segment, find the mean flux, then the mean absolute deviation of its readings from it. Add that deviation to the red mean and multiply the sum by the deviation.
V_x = 0.061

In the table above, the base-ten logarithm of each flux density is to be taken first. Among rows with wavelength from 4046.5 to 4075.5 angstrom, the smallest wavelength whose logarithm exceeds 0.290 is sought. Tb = 4067.0 angstrom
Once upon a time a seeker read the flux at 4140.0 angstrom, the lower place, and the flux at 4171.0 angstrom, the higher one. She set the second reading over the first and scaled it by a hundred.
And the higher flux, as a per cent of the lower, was 101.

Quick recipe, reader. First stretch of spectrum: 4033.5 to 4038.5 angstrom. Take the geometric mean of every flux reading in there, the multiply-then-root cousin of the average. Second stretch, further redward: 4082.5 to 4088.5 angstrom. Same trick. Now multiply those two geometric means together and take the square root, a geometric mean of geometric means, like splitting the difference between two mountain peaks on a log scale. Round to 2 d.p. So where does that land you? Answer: 1.83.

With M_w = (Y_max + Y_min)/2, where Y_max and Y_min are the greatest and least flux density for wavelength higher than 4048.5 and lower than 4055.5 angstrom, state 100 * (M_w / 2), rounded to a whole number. 92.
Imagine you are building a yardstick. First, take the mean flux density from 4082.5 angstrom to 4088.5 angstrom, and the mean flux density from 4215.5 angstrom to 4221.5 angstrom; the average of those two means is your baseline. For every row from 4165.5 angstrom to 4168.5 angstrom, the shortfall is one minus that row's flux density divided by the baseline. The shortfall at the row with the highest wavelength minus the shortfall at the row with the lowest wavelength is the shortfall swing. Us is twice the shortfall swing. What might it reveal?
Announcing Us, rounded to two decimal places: 0.11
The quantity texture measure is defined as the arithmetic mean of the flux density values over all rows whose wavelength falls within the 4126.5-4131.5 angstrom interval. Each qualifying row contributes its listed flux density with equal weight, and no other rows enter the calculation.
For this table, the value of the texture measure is 1.94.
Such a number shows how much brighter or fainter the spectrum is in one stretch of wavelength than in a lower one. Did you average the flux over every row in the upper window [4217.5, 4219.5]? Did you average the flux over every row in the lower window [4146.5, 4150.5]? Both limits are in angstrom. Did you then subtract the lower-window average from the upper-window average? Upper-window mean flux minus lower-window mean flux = 0.21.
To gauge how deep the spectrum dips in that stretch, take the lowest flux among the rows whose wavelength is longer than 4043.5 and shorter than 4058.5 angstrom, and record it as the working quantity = 1.76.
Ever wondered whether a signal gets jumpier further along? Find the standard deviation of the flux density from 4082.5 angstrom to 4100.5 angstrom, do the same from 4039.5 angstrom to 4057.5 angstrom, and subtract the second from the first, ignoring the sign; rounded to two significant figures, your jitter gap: 0.019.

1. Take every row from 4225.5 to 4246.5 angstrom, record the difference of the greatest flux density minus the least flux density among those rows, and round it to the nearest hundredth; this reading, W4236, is 0.31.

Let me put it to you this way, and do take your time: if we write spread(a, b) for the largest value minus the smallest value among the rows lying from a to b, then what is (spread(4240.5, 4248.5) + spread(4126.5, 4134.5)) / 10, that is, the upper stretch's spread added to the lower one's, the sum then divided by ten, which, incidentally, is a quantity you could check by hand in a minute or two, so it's 0.0410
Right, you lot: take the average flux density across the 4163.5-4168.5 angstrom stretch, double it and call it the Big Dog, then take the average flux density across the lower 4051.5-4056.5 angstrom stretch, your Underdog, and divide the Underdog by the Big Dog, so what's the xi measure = 0.494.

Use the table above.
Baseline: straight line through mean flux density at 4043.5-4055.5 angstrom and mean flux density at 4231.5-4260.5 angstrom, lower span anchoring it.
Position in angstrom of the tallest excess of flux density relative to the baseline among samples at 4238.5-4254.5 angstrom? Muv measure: 4249.0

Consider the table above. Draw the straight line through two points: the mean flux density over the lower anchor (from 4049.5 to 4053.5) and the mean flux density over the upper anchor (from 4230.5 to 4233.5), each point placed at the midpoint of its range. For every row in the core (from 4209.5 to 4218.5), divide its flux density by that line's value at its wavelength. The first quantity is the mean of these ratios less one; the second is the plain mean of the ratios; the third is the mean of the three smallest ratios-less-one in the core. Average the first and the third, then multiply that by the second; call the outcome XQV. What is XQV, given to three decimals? -0.019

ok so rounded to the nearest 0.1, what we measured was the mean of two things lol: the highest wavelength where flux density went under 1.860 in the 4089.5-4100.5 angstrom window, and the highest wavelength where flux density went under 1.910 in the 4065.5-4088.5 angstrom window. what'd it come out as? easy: 4092.5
